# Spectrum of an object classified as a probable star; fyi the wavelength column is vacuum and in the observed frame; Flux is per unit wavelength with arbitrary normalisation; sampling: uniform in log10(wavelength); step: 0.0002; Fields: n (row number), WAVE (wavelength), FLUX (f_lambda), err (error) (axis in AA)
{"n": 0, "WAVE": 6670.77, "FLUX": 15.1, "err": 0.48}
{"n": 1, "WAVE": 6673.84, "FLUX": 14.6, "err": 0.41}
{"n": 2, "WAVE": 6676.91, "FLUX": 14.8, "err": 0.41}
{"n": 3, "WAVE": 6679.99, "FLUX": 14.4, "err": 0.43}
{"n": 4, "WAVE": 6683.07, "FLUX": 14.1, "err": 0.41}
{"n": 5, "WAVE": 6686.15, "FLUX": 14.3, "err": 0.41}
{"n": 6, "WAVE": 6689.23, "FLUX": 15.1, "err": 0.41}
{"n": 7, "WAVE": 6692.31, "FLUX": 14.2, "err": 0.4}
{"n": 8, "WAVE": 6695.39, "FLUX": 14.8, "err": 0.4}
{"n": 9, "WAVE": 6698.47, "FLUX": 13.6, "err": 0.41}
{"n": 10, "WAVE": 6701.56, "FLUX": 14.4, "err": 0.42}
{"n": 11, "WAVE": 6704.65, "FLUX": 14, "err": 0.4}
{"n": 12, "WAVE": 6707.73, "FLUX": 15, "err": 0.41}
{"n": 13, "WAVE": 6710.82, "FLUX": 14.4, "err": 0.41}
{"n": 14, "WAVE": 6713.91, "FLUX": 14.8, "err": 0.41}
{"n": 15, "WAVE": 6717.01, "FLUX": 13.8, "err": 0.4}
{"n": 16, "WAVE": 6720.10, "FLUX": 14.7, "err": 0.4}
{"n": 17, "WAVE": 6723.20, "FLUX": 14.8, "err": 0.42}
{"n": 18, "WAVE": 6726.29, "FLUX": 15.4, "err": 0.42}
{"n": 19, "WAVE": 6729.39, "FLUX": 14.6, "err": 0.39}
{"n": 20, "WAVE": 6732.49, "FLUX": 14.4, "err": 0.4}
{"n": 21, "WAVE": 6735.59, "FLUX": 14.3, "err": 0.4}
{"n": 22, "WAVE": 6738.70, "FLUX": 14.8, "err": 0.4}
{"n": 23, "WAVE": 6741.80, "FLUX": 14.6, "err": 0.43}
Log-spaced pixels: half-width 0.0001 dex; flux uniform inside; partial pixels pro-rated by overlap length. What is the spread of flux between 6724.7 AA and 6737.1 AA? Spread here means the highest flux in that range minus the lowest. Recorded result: 1.1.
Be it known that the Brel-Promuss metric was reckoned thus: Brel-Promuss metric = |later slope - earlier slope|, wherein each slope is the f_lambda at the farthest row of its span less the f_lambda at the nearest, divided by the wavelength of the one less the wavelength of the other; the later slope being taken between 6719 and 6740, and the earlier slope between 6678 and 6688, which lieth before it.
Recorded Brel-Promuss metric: 0.022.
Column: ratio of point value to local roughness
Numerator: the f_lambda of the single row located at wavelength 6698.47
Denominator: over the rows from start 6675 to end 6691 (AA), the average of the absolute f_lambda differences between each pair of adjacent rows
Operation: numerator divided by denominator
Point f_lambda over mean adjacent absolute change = 32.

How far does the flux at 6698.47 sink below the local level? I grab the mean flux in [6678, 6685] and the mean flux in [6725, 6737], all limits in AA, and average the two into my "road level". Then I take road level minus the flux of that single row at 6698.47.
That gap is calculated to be 0.9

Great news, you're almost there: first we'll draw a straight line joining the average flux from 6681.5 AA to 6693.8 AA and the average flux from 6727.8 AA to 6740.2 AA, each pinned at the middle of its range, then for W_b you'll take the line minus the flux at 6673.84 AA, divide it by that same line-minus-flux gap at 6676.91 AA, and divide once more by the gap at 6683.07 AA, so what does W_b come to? 2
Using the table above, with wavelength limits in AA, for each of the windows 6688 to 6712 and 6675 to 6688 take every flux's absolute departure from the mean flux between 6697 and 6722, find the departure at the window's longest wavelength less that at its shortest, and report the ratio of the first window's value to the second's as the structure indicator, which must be 2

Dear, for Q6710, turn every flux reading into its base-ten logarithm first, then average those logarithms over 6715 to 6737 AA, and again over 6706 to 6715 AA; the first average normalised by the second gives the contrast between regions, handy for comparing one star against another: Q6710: 1.00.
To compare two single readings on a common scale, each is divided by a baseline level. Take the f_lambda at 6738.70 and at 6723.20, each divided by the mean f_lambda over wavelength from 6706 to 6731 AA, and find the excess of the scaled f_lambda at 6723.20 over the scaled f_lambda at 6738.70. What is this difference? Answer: 0.00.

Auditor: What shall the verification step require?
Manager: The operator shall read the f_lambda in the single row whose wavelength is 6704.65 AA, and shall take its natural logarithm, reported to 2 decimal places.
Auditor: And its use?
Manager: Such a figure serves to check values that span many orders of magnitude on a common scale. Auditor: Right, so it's 2.64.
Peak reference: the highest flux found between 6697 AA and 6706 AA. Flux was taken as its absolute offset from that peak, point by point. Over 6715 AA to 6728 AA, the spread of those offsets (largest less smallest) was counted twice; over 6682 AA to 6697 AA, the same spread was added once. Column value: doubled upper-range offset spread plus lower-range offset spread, 2.0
